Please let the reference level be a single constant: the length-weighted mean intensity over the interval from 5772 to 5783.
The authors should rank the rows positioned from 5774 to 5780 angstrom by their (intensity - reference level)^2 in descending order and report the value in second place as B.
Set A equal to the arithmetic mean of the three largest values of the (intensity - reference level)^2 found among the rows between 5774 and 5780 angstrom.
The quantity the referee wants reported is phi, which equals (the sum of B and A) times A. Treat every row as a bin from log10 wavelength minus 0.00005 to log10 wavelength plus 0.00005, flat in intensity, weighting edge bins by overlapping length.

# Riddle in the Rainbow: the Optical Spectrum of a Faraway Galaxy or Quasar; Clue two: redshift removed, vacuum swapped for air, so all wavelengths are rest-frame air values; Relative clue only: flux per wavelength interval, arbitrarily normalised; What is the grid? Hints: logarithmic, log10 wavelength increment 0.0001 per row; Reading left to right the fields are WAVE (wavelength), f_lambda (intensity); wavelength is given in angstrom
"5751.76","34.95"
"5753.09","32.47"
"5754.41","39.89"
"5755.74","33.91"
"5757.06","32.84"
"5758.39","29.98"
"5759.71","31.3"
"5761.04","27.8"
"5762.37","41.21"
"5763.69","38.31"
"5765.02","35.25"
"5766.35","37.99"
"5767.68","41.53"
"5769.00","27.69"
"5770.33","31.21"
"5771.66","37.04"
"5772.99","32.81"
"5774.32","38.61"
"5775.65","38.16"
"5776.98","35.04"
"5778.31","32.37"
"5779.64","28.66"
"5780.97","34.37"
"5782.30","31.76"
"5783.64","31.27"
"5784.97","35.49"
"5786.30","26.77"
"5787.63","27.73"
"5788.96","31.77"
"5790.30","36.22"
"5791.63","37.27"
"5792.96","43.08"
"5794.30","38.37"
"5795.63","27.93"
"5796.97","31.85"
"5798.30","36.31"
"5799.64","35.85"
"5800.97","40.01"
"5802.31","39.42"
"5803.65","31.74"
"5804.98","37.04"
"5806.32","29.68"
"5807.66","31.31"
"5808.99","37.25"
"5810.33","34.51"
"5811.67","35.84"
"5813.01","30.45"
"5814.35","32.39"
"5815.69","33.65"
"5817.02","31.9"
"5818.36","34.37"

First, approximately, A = 22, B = 21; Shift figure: 963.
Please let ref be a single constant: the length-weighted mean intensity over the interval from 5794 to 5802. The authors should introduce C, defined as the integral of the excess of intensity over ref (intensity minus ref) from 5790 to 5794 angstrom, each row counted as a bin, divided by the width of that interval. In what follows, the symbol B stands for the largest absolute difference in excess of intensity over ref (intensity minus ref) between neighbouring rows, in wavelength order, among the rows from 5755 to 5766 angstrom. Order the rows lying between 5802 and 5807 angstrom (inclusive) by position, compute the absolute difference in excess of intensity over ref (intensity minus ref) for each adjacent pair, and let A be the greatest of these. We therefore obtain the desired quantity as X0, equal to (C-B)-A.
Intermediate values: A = 7.7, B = 13.4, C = 4.0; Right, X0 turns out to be -17.1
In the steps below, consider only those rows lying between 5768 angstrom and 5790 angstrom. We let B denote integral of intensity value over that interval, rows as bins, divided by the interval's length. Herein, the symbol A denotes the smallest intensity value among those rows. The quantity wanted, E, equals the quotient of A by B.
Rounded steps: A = 26.77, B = 32.7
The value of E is 0.817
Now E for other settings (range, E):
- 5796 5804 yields 0.889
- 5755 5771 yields 0.812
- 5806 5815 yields 0.894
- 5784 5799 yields 0.791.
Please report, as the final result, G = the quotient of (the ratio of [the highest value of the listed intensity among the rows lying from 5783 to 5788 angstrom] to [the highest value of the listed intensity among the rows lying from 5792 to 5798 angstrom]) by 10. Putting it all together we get 0.082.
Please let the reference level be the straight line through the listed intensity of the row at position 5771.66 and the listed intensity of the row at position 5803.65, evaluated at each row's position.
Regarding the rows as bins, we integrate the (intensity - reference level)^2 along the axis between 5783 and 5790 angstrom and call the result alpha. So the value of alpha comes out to 170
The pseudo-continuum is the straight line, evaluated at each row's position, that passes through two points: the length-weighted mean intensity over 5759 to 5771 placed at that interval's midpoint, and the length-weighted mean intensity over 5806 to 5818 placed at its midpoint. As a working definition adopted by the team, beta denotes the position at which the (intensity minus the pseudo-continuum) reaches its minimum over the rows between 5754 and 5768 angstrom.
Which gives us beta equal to 5761.04 angstrom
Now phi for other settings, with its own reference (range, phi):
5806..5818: 378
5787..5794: 3686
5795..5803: 2369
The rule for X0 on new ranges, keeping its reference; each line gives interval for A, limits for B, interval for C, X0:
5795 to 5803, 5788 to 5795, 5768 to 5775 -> -11.5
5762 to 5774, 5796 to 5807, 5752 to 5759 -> -22.7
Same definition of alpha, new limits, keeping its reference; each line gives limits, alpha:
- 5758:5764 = 339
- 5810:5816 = 77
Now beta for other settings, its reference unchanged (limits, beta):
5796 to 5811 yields 5806.32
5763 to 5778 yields 5769.00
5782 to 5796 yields 5786.30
